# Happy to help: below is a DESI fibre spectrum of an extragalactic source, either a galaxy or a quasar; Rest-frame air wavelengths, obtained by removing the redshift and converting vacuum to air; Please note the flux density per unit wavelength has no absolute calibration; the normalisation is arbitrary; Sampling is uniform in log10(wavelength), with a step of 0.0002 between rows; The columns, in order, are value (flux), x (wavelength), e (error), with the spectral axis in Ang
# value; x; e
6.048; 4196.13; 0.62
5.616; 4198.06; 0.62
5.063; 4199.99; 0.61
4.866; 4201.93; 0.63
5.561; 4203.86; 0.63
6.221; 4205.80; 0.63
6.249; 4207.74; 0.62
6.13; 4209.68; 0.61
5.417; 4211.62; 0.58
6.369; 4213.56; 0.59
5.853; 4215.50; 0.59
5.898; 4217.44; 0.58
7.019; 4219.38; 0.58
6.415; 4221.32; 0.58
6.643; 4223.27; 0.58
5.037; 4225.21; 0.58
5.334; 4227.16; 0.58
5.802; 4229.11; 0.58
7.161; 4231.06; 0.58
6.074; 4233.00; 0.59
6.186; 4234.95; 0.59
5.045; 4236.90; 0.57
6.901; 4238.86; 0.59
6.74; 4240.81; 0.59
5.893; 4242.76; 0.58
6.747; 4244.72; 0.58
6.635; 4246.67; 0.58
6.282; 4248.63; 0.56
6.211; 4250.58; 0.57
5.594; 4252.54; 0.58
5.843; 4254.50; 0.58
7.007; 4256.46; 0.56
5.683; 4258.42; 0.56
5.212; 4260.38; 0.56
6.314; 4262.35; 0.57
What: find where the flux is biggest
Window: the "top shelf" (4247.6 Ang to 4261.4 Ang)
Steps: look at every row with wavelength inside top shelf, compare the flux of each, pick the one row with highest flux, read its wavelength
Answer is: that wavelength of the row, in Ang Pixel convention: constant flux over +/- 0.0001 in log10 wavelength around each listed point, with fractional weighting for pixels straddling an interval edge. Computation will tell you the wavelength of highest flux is 4256.46 Ang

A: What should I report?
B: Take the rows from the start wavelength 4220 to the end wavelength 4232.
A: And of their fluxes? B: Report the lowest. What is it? 5.037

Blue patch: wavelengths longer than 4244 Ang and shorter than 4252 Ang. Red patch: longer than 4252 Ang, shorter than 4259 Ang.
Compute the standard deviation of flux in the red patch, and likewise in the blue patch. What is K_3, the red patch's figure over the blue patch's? 2.51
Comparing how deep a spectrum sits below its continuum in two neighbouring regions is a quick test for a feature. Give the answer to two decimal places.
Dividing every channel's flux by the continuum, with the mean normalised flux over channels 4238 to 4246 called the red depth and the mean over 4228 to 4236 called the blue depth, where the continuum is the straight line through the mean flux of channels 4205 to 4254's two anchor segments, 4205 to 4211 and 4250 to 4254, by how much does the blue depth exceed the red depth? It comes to -0.06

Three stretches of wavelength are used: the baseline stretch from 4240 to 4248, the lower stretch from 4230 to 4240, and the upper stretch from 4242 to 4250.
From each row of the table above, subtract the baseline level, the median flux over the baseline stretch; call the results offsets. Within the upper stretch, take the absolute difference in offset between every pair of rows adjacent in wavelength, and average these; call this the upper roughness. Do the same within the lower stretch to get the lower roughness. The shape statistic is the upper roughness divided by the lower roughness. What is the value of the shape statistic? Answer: 0.42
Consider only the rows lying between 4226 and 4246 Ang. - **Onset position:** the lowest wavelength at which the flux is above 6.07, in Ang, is 4231.06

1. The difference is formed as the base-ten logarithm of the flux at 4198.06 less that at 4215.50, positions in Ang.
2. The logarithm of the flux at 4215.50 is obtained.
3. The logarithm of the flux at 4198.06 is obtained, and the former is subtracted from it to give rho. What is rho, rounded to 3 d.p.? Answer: -0.018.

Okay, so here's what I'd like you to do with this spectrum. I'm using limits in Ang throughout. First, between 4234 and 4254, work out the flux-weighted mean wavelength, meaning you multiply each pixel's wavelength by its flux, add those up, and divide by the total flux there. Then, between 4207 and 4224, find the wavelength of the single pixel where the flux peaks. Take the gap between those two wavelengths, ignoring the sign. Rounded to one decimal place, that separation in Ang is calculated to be 24.4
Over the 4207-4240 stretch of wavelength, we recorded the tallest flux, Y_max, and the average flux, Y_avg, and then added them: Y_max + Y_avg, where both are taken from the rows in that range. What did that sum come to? 13.25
